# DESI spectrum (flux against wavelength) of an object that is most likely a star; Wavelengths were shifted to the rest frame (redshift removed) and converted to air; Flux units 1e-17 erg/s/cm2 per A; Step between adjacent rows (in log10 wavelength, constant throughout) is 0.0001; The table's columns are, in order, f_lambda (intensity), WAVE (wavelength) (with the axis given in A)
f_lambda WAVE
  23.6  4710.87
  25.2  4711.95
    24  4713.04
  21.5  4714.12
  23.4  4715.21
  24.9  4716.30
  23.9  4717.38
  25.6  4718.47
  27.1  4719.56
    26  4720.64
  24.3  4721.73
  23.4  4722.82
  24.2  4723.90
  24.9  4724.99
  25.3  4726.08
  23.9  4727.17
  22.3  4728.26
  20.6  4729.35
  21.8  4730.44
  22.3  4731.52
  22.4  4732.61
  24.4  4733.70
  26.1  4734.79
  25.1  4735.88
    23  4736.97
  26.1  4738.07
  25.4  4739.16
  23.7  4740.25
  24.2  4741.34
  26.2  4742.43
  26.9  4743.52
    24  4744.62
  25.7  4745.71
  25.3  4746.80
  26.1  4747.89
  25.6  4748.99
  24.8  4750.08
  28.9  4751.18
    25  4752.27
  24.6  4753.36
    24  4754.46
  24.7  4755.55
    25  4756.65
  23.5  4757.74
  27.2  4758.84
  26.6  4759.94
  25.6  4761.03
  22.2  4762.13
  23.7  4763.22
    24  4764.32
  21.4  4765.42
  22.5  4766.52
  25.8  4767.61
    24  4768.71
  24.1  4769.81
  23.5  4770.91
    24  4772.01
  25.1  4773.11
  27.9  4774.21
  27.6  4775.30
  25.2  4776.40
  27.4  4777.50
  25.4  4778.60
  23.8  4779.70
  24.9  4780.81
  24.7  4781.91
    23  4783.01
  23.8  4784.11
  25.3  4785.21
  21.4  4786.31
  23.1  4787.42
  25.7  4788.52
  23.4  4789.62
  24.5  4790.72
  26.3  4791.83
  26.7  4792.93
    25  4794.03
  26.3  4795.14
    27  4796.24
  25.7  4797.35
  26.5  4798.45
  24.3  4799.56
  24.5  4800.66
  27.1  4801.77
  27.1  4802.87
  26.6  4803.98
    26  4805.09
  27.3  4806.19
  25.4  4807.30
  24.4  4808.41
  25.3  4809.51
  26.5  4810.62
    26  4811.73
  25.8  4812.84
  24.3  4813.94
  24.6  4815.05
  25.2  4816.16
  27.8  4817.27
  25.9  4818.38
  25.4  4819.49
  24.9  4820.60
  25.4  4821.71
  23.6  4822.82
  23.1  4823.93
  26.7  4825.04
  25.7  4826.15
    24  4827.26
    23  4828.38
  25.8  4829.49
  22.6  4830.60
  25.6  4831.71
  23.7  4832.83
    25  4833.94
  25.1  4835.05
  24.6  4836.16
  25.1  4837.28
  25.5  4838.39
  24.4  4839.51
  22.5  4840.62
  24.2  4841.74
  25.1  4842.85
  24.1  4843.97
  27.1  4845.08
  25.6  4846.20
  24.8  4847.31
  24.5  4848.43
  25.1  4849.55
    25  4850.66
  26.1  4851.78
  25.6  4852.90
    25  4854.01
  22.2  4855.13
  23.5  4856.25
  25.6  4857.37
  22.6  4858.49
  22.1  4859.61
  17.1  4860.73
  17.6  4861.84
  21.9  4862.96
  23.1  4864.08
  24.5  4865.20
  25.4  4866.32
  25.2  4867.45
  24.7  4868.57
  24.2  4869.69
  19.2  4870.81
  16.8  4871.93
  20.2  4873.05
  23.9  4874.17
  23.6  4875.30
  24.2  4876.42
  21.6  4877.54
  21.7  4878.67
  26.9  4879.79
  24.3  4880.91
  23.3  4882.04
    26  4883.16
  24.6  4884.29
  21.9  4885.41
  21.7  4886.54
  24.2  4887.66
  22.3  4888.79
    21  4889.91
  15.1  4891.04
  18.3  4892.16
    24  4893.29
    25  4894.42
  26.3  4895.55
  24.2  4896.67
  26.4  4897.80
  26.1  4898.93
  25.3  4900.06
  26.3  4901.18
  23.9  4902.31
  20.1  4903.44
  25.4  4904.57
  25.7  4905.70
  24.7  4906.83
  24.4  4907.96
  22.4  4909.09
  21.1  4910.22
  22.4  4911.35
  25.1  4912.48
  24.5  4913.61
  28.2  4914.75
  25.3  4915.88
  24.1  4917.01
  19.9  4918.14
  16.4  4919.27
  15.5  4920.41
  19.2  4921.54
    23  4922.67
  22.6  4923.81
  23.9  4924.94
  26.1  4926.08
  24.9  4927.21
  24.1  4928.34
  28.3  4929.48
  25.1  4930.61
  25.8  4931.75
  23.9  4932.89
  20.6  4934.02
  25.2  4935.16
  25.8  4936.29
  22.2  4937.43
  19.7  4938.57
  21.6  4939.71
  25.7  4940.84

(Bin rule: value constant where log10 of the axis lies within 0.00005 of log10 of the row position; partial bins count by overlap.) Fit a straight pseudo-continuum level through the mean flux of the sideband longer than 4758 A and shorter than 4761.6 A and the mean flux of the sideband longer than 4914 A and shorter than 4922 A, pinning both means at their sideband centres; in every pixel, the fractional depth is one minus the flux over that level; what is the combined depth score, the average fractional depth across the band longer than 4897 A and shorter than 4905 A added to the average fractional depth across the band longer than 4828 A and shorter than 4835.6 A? -0.15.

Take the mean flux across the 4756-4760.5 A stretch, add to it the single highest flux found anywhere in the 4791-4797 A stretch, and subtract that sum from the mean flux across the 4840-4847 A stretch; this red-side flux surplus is -27.8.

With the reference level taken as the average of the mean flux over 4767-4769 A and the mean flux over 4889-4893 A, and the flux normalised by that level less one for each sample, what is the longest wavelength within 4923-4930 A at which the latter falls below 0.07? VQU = 4923.81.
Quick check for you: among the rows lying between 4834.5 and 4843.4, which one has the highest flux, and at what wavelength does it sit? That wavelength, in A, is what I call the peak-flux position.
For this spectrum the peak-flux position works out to 4838.39 A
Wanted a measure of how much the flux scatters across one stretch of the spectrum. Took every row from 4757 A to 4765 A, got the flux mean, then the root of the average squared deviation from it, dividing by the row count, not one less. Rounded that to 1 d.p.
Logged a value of 1.7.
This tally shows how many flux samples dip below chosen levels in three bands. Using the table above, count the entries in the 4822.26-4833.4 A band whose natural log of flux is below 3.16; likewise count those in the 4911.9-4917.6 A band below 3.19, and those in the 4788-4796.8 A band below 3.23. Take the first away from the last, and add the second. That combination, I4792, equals 1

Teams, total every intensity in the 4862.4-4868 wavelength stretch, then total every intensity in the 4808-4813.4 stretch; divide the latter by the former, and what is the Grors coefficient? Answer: 1.1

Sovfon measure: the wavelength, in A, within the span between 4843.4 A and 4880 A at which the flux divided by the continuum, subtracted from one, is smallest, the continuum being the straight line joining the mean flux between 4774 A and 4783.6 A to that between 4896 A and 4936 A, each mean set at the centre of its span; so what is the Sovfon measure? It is 4879.79 A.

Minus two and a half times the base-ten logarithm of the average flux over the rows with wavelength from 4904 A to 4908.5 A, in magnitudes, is -3.497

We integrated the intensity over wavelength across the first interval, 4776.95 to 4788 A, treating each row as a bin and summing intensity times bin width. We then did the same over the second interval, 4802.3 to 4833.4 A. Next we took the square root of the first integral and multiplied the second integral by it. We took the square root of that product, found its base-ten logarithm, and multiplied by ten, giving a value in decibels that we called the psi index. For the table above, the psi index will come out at 20.5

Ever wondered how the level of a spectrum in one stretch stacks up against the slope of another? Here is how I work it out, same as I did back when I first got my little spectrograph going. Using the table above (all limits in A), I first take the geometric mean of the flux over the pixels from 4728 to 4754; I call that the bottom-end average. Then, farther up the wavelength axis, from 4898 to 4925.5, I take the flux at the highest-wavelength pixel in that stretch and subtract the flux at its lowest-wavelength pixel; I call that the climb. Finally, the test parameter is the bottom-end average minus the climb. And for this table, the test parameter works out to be 26.7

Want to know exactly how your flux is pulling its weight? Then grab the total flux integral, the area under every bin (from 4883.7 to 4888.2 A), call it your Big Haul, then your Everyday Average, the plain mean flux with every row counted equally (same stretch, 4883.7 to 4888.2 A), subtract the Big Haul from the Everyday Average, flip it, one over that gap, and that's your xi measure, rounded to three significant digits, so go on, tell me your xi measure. -0.0124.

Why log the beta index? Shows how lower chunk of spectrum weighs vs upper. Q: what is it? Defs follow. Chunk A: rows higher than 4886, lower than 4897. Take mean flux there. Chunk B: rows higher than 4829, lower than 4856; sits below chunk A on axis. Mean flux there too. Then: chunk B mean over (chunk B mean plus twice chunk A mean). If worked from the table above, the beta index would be 0.358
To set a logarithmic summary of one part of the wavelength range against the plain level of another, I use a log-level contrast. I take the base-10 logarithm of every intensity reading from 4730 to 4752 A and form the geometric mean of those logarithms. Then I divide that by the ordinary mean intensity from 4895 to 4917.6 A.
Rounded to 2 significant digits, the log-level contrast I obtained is 0.057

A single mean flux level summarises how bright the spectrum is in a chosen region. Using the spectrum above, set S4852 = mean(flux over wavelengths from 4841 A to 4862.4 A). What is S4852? 23.8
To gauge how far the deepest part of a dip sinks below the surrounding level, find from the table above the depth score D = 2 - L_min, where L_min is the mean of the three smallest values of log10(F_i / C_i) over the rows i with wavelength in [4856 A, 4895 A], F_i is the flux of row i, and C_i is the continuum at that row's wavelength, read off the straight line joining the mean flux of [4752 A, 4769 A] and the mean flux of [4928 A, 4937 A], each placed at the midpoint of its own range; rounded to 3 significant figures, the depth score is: 2.18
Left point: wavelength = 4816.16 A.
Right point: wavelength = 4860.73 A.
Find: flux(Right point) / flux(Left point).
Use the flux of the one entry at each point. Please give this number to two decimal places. 0.68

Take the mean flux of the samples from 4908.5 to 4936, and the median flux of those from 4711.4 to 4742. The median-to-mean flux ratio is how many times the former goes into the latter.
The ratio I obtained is 1.04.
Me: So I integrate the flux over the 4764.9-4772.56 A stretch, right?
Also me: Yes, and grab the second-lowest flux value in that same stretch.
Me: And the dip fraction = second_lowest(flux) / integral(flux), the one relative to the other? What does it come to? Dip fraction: 0.124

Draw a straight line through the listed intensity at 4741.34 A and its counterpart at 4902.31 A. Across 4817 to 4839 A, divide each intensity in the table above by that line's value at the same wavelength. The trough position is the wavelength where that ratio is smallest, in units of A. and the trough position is 4830.60 A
